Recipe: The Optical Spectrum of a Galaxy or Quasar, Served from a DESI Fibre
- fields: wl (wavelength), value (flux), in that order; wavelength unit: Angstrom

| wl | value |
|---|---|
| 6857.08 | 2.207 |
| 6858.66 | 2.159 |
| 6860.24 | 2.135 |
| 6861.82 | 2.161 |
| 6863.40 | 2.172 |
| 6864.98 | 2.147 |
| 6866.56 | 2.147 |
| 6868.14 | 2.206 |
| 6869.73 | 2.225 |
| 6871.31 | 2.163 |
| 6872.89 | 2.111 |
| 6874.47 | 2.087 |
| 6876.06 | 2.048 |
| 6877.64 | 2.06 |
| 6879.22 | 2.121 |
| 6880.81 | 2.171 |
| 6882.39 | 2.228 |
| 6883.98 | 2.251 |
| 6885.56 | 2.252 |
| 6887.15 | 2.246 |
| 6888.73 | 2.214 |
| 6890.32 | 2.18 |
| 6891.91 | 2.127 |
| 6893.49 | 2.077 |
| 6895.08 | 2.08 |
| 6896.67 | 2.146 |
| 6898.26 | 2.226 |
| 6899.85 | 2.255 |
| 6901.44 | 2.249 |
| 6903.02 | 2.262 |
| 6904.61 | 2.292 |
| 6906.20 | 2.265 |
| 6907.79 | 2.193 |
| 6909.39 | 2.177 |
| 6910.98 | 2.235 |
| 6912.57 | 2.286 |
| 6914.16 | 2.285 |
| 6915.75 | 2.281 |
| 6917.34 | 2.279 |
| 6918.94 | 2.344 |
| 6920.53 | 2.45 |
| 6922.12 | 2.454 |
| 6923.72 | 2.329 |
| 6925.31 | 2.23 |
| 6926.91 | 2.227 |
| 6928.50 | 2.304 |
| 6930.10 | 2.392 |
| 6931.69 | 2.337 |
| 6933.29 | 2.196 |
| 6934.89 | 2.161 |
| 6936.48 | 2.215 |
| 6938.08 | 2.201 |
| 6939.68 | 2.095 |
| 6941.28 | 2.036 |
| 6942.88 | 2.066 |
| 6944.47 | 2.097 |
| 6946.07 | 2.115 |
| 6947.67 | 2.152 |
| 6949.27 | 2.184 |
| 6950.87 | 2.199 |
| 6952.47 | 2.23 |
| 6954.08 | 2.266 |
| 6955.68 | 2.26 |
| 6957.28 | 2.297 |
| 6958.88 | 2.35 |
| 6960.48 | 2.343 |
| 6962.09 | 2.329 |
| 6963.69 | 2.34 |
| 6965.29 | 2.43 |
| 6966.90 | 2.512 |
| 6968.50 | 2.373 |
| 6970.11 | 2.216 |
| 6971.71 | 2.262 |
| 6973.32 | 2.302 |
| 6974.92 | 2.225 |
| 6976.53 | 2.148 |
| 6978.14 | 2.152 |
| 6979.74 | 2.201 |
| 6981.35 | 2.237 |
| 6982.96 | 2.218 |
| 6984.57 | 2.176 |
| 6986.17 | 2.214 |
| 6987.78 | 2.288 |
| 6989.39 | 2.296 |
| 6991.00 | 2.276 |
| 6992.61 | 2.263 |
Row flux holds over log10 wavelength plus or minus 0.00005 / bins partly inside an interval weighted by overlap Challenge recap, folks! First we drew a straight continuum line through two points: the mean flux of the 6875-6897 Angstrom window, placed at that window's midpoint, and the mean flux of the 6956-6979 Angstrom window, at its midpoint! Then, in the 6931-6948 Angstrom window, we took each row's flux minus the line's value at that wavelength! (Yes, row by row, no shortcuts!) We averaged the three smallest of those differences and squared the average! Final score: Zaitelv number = 0.038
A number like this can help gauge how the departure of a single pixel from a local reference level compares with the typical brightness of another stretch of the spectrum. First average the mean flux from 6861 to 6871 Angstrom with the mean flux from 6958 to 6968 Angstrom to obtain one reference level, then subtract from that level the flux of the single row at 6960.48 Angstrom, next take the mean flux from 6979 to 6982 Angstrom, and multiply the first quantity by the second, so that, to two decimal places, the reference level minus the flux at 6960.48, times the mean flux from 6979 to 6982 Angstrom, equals -0.14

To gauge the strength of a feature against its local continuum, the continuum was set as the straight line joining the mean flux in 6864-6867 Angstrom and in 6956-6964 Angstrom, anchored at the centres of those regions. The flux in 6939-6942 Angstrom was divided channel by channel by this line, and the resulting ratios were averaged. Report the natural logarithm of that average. -0.10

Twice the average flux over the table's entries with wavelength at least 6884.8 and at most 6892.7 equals 4.41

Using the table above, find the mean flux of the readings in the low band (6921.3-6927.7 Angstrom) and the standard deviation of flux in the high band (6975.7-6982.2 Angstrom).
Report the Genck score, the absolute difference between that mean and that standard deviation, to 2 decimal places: 2.27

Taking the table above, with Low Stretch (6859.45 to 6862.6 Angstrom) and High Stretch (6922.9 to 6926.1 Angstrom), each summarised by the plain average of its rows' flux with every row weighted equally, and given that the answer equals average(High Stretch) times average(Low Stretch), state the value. 4.90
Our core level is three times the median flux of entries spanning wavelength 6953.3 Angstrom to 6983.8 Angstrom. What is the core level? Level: 6.8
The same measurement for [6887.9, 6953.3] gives 6.7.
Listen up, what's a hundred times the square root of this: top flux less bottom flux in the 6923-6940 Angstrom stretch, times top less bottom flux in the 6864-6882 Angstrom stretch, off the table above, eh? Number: 22.9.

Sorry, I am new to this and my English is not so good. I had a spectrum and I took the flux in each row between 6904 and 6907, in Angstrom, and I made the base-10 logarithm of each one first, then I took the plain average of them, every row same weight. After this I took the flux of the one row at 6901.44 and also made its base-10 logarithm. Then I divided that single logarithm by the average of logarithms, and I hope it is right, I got 0.98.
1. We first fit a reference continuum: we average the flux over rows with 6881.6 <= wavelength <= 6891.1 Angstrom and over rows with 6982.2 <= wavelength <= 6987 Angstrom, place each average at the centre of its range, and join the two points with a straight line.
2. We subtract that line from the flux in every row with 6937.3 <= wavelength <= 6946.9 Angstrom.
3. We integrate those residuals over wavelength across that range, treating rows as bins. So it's -1.1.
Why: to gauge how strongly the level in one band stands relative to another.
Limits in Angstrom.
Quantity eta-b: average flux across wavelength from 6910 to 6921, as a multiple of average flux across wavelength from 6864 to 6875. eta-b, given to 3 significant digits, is 1.07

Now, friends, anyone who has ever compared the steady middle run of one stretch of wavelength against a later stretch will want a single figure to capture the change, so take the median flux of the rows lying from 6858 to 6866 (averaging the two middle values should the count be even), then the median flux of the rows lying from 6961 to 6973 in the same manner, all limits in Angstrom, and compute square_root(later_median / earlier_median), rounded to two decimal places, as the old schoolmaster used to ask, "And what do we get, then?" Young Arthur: 1.04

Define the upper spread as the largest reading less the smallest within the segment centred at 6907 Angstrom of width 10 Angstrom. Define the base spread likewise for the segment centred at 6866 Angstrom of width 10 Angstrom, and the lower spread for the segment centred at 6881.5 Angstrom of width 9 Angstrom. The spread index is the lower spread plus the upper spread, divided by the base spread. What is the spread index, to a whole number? 4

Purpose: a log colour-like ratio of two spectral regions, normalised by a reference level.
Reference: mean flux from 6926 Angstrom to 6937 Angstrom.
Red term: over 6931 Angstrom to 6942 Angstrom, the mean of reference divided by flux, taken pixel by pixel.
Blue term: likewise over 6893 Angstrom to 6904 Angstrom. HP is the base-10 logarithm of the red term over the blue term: 0.00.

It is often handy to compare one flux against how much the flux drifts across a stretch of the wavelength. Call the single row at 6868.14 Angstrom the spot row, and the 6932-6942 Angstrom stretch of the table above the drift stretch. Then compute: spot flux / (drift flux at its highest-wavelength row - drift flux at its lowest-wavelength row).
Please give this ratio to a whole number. -14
